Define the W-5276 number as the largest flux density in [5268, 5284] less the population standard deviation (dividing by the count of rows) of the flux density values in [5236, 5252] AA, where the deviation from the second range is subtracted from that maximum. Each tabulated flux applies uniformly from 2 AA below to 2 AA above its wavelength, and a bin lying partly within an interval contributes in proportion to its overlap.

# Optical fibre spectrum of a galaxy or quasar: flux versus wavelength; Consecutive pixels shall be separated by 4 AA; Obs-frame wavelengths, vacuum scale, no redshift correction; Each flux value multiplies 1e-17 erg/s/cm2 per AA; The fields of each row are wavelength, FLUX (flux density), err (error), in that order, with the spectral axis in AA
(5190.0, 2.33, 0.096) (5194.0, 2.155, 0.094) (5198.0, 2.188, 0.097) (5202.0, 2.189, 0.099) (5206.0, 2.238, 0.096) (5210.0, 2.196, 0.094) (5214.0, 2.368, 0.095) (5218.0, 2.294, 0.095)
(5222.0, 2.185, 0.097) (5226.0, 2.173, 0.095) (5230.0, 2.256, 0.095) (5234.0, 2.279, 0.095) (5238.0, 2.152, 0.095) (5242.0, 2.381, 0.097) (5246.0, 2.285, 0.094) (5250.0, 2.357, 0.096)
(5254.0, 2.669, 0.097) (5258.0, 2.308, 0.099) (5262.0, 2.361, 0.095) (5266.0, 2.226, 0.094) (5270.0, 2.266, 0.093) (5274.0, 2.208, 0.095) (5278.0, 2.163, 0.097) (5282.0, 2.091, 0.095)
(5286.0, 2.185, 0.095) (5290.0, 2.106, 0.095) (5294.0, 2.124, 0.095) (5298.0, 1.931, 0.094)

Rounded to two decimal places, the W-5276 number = 2.18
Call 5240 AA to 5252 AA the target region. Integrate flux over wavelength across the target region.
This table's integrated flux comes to 28.1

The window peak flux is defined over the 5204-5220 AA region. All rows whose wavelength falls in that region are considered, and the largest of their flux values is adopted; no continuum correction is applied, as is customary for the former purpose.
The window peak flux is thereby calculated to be 2.368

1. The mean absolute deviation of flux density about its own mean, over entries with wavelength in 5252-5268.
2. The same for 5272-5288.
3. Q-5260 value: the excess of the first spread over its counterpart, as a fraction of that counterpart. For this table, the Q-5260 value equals 2.9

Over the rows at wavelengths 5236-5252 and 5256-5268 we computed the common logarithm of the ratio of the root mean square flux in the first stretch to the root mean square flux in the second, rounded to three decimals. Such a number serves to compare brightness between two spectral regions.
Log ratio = -0.001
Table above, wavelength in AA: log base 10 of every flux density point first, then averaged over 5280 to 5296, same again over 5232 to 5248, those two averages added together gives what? 0.68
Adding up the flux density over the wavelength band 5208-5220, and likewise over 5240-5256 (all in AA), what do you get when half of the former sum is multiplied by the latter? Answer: 33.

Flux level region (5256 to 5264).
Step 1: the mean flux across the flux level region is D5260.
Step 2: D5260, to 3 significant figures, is 2.33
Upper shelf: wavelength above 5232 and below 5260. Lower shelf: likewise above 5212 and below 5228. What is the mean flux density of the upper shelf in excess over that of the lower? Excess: 0.09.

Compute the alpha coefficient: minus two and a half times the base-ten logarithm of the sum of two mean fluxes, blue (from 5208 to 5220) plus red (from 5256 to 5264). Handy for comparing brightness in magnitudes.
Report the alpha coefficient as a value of -1.66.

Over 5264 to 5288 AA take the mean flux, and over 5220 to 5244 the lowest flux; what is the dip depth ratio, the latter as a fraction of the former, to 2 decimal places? 0.98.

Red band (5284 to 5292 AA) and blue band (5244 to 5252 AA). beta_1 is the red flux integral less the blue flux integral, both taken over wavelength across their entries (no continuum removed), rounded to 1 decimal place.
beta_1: -1.4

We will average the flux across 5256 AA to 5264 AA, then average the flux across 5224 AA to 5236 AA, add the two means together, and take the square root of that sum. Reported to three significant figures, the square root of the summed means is 2.14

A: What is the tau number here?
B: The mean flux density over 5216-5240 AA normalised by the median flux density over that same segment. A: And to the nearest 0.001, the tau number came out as 1.001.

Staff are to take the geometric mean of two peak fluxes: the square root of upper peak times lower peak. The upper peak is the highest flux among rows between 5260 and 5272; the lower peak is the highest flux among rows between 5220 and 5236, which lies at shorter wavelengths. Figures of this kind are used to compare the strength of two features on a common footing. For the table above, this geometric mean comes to 2.32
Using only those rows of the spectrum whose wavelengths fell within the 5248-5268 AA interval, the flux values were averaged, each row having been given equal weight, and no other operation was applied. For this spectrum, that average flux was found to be 2.38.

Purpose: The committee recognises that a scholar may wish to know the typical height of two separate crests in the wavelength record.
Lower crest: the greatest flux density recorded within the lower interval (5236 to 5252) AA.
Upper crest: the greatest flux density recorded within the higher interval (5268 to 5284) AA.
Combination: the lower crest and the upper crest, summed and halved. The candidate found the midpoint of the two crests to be 2.32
